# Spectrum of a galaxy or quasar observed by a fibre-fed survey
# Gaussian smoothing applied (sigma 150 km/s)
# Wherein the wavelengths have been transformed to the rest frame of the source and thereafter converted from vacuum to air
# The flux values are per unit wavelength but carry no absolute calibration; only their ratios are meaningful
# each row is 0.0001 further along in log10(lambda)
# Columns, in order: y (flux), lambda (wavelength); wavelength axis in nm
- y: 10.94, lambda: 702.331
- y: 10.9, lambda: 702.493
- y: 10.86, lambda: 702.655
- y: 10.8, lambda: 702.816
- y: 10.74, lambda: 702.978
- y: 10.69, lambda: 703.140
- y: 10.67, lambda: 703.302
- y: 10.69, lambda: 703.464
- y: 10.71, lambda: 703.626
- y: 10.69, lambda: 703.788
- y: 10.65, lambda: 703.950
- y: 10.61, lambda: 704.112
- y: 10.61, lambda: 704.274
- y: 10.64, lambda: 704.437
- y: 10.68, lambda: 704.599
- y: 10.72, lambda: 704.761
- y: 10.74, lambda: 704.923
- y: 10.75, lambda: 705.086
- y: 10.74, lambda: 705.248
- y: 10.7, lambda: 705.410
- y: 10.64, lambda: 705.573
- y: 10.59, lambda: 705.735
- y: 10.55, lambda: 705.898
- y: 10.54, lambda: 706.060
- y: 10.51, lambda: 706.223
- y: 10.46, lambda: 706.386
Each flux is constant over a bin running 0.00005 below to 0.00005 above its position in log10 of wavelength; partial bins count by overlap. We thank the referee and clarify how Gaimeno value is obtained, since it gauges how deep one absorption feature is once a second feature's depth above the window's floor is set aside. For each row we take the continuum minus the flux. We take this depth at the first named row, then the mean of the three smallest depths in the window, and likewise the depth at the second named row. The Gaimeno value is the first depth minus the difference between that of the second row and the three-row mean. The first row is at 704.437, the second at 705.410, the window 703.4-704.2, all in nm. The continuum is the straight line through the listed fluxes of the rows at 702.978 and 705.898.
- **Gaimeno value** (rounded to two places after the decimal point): 0.12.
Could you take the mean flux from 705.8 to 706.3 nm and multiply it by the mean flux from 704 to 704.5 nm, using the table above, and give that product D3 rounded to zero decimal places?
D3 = 112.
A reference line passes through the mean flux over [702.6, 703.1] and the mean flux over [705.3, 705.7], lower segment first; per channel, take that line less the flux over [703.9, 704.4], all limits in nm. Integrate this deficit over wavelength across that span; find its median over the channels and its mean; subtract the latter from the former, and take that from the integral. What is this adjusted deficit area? 0.05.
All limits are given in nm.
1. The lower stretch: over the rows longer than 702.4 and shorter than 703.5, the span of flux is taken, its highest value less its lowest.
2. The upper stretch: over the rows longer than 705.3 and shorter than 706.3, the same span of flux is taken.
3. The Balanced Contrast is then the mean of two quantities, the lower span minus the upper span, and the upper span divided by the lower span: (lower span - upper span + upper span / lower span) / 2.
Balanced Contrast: 0.43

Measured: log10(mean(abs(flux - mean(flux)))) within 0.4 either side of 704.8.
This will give -1.43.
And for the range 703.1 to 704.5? -1.51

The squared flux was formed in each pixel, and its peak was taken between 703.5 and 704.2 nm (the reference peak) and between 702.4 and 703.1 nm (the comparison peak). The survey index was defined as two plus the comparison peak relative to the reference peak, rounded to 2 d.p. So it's 3.04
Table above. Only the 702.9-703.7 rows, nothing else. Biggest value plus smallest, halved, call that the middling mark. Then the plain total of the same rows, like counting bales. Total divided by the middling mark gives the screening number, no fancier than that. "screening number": 4.998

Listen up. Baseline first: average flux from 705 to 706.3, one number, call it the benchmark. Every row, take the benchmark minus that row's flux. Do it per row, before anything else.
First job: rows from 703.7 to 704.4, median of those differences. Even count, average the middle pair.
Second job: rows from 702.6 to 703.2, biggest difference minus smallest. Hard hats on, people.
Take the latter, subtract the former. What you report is 0.17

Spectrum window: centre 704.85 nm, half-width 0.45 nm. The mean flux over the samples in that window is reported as 10.7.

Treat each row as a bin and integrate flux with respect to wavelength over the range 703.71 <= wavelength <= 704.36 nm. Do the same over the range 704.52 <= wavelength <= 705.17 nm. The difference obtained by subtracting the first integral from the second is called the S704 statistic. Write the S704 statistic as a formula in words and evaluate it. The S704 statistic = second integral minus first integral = 0.062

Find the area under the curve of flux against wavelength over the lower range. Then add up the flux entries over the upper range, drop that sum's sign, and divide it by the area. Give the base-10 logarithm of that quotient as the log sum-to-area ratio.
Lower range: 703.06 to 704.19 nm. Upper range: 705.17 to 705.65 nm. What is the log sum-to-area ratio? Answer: 0.42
